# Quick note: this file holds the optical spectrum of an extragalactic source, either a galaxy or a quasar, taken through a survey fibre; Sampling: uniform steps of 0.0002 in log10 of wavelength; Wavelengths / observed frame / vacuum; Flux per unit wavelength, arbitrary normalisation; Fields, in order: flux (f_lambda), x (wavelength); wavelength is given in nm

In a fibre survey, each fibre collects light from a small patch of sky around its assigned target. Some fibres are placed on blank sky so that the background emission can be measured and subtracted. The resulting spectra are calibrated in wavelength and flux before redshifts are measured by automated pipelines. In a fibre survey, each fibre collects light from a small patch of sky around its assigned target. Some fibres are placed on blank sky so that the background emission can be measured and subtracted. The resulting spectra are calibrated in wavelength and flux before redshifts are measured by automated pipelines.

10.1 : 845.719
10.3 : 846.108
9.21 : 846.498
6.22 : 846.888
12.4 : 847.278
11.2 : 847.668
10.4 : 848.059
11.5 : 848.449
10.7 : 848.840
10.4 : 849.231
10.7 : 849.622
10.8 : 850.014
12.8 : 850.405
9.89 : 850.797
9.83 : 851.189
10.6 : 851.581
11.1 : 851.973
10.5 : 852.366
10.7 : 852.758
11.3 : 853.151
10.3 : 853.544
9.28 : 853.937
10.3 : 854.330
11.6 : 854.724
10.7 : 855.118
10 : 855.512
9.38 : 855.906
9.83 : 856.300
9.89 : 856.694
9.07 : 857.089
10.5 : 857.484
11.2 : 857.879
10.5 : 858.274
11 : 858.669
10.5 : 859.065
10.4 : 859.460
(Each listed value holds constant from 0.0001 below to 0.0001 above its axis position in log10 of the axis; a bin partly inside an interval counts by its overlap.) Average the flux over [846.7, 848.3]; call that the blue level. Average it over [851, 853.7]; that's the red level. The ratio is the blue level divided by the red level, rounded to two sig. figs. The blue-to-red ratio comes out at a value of 0.95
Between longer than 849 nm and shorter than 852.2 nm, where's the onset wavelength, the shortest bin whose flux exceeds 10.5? 849.622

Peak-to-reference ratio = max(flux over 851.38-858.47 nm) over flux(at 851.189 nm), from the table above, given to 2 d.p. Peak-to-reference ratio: 1.18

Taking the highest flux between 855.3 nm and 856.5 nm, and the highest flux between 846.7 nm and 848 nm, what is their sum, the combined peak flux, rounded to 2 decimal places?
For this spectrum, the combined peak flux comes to 22.40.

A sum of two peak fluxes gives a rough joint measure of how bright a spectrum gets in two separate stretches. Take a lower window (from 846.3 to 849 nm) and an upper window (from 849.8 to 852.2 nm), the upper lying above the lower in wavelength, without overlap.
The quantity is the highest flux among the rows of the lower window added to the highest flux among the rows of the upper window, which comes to 25.2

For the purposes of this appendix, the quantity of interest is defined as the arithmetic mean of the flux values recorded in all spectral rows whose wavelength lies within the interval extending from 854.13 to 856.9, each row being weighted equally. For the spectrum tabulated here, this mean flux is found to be 10.2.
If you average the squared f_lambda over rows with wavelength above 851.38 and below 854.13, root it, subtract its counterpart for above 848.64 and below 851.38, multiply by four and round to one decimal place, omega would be -0.9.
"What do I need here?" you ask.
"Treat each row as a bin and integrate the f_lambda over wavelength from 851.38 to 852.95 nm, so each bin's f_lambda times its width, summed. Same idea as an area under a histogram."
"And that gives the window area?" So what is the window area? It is 16.84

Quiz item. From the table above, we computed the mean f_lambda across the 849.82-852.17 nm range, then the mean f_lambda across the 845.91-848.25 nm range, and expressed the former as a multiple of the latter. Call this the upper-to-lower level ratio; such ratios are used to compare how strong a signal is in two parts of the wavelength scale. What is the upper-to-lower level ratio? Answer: 1.09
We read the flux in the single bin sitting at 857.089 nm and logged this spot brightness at 9.07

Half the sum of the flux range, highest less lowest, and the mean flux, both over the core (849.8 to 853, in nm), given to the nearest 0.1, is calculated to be 6.9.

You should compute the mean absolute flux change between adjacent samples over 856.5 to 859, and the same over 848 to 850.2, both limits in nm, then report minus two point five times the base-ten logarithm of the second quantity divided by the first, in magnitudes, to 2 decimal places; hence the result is 0.51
